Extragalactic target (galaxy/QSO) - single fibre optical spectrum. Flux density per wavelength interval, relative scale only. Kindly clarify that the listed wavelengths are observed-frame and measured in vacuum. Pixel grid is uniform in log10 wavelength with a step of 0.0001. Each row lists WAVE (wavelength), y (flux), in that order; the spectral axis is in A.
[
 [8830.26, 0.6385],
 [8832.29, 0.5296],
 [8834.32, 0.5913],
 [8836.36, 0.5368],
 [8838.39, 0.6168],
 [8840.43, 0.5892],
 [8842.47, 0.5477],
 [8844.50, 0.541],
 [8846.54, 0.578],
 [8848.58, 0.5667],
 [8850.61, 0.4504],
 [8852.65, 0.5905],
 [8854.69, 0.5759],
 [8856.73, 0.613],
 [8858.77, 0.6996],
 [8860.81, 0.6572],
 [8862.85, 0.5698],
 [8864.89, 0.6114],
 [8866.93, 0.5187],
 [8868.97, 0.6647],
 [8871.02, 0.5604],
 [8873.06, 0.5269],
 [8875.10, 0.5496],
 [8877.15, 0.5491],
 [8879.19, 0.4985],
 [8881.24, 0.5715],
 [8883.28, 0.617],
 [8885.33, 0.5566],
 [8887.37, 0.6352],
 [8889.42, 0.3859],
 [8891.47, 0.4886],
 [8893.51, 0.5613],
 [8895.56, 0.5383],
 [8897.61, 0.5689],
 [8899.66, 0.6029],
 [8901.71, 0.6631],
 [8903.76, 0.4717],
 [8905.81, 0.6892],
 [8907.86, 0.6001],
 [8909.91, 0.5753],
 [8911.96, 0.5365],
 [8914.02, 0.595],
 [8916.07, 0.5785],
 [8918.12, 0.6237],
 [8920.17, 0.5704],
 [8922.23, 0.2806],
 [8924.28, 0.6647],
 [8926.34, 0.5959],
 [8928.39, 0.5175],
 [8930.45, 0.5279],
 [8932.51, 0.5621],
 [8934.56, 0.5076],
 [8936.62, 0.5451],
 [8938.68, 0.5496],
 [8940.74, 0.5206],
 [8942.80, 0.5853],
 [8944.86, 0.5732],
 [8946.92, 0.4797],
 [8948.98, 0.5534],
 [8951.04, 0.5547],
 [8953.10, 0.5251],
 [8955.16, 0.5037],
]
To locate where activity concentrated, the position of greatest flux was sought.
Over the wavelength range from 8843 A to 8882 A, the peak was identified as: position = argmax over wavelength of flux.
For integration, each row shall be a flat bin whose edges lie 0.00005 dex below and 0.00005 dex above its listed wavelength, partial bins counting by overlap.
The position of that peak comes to 8858.77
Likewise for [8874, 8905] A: 8901.71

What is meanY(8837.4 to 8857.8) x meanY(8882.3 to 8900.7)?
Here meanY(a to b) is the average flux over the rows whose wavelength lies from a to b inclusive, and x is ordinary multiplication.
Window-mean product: 0.312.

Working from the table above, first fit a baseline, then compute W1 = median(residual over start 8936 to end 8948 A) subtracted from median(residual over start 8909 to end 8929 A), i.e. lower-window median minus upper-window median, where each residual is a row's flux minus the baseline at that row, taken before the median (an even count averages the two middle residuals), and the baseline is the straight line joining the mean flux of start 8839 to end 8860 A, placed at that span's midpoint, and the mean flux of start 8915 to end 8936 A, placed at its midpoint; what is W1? 0.019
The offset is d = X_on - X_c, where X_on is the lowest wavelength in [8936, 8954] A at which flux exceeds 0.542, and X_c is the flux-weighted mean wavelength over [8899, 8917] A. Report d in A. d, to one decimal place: 28.9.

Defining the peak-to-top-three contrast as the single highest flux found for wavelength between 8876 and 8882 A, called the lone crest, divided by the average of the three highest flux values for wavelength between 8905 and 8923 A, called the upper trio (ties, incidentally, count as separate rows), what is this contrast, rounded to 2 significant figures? 0.90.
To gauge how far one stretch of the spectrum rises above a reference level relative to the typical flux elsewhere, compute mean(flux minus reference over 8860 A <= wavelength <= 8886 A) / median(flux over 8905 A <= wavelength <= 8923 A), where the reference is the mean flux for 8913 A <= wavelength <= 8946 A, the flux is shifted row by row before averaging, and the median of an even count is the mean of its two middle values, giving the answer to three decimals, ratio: 0.040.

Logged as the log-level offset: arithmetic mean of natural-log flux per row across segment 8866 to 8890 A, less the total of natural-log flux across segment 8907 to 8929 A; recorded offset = 6.0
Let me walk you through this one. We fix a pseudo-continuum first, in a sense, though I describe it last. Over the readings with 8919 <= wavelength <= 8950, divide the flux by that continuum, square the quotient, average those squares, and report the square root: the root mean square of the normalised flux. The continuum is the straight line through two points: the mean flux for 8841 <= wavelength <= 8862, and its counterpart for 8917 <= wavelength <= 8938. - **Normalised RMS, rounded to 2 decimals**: 1.01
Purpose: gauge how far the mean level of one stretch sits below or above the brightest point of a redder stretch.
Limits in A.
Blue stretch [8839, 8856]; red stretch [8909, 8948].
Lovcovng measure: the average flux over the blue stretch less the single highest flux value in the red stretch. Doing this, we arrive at -0.11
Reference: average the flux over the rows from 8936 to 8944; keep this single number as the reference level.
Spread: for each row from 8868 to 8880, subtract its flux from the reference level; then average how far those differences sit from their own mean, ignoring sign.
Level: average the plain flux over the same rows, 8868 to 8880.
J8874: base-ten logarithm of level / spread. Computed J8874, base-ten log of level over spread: 1.19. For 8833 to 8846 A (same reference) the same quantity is 1.30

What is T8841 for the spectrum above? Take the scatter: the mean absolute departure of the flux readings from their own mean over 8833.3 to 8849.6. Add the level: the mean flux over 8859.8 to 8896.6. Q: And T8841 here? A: 0.5818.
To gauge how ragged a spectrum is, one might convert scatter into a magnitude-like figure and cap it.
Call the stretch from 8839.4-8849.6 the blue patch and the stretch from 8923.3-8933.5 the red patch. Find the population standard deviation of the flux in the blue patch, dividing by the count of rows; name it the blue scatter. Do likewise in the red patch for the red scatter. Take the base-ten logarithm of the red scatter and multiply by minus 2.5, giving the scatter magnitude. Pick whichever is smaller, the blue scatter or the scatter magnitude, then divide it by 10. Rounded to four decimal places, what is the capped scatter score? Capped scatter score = 0.0018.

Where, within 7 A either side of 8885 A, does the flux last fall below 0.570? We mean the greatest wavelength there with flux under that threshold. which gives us 8891.47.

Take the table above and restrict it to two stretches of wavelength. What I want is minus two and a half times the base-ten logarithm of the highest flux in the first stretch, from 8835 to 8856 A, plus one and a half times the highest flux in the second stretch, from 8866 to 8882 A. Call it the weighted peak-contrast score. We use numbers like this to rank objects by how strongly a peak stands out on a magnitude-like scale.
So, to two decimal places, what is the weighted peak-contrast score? 1.52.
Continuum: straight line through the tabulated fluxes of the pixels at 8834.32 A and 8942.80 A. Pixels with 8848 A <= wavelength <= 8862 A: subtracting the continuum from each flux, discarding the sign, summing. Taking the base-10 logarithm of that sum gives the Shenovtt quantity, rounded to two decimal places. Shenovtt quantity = -0.42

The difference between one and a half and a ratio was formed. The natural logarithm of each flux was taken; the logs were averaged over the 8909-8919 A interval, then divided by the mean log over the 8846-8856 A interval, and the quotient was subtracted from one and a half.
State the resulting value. 0.59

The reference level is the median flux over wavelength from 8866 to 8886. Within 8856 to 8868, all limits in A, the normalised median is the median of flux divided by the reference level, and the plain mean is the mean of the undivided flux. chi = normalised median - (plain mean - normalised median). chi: 1.60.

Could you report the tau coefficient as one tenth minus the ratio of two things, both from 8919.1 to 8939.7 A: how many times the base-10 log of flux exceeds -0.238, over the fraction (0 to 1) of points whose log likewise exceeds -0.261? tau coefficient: -3.9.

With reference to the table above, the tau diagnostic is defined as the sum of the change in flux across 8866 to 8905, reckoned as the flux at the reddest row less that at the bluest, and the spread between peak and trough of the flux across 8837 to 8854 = 0.12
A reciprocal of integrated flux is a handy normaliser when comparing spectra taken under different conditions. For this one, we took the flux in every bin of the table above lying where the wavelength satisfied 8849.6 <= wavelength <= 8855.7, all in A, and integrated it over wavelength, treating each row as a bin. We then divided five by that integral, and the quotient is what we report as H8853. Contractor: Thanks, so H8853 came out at 1.52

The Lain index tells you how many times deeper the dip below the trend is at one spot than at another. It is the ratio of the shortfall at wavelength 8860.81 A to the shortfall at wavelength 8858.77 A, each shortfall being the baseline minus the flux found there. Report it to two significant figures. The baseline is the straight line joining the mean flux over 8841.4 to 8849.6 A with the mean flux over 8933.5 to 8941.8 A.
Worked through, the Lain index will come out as 0.71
